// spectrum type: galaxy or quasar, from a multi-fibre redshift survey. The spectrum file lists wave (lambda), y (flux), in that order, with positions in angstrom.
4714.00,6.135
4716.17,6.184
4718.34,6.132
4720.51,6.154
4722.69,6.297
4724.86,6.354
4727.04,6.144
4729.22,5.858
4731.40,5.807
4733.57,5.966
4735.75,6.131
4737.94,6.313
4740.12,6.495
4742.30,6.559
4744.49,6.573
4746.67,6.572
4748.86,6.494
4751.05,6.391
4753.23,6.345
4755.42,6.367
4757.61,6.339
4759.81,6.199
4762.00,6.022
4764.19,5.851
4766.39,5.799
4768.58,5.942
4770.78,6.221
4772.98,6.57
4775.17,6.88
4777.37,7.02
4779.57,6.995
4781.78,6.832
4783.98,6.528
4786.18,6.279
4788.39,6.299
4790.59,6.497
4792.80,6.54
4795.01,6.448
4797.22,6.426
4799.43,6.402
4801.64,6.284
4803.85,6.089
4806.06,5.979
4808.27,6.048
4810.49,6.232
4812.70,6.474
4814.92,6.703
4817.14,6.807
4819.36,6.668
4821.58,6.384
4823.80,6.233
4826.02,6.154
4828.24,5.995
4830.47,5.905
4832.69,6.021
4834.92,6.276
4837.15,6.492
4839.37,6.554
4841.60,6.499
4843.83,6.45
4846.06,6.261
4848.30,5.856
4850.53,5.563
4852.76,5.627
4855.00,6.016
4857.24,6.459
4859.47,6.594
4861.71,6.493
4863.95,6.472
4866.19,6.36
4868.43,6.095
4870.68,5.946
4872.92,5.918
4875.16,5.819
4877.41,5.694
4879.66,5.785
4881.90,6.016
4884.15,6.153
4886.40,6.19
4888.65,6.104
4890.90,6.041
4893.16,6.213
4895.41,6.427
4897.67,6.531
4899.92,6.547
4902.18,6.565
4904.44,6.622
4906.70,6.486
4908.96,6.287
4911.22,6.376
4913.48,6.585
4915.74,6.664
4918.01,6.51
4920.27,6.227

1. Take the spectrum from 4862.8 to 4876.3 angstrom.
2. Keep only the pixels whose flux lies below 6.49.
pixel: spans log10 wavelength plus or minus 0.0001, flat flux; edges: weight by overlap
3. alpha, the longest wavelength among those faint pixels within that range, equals 4875.16 angstrom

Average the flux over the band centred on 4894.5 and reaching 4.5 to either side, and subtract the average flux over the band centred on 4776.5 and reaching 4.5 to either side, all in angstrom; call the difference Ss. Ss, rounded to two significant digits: -0.56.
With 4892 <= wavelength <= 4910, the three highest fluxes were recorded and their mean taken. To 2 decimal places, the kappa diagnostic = 6.58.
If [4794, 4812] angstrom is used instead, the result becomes 6.43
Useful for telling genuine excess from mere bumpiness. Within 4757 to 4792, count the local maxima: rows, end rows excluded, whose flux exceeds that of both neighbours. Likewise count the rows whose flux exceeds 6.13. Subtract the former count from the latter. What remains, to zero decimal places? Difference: 11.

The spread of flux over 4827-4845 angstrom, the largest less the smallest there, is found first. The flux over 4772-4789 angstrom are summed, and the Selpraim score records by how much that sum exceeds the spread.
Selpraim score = 52.8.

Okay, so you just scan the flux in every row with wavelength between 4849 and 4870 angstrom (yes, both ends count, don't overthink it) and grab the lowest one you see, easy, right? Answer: 5.563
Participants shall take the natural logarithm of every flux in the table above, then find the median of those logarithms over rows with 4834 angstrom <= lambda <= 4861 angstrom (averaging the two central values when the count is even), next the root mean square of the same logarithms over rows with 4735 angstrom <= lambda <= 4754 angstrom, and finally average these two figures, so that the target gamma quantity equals 1.86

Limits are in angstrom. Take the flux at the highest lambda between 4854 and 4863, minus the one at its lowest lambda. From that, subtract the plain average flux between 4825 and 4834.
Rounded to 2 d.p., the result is -5.54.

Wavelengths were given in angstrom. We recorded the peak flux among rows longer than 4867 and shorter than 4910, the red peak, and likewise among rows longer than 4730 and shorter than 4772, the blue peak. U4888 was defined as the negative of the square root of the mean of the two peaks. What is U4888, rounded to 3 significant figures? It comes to -2.57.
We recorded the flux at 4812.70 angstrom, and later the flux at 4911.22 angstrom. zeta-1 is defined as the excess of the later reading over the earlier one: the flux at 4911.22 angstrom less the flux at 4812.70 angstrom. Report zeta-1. -0.10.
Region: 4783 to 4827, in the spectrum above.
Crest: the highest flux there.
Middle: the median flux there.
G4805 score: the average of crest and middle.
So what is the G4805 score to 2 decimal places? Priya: 6.60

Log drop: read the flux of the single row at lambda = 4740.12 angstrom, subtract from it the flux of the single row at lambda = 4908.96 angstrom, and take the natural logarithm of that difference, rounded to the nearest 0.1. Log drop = -1.6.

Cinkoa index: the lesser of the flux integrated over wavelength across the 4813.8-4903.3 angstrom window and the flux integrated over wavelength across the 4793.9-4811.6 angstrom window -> 110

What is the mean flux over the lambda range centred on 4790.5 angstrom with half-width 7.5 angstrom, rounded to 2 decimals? 6.43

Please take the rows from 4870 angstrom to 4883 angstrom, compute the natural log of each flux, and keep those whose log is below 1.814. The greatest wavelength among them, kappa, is 4881.90 angstrom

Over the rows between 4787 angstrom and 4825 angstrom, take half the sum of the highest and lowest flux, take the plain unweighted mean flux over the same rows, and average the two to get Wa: 6.39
